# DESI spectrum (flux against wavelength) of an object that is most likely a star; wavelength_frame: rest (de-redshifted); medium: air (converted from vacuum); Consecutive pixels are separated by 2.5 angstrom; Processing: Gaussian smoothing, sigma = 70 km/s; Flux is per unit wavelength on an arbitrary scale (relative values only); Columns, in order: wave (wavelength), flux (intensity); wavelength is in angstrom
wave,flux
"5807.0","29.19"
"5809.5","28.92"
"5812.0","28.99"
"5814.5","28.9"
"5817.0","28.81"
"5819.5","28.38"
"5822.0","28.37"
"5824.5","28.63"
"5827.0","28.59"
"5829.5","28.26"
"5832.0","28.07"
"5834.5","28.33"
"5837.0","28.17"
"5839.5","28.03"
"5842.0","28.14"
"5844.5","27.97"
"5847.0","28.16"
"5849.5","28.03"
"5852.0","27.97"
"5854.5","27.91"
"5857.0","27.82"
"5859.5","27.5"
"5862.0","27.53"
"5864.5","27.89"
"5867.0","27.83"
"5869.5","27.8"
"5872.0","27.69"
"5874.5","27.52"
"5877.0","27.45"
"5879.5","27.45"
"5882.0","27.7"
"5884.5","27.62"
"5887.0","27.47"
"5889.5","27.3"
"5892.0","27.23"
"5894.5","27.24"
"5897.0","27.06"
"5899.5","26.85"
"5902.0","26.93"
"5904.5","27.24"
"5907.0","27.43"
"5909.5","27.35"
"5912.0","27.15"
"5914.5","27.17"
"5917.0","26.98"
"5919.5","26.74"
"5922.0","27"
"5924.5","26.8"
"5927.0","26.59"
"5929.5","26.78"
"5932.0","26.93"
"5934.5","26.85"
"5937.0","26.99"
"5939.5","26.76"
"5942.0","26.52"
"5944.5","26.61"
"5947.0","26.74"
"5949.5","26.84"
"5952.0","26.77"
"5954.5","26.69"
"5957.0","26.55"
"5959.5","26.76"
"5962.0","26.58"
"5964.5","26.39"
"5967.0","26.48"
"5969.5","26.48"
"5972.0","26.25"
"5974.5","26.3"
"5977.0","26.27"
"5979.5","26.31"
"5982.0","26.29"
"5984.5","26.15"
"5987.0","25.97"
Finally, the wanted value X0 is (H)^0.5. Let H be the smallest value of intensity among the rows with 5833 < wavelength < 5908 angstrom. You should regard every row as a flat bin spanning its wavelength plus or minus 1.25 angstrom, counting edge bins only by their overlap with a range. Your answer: 5.18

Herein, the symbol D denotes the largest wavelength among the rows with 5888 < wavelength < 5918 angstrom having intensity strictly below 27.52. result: 5917.0 angstrom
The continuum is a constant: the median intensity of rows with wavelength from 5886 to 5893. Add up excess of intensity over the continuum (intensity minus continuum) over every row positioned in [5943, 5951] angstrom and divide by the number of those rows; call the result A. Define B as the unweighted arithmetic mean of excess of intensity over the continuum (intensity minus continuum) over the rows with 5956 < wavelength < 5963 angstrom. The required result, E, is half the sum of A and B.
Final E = -0.62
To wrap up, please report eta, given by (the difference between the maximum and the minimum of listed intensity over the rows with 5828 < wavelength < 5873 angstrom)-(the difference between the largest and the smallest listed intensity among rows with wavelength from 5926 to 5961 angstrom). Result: 0.36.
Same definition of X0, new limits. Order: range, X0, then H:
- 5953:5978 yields 5.12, 26.25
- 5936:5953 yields 5.15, 26.52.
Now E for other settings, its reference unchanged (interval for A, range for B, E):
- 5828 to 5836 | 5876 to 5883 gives 0.58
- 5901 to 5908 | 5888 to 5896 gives -0.07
